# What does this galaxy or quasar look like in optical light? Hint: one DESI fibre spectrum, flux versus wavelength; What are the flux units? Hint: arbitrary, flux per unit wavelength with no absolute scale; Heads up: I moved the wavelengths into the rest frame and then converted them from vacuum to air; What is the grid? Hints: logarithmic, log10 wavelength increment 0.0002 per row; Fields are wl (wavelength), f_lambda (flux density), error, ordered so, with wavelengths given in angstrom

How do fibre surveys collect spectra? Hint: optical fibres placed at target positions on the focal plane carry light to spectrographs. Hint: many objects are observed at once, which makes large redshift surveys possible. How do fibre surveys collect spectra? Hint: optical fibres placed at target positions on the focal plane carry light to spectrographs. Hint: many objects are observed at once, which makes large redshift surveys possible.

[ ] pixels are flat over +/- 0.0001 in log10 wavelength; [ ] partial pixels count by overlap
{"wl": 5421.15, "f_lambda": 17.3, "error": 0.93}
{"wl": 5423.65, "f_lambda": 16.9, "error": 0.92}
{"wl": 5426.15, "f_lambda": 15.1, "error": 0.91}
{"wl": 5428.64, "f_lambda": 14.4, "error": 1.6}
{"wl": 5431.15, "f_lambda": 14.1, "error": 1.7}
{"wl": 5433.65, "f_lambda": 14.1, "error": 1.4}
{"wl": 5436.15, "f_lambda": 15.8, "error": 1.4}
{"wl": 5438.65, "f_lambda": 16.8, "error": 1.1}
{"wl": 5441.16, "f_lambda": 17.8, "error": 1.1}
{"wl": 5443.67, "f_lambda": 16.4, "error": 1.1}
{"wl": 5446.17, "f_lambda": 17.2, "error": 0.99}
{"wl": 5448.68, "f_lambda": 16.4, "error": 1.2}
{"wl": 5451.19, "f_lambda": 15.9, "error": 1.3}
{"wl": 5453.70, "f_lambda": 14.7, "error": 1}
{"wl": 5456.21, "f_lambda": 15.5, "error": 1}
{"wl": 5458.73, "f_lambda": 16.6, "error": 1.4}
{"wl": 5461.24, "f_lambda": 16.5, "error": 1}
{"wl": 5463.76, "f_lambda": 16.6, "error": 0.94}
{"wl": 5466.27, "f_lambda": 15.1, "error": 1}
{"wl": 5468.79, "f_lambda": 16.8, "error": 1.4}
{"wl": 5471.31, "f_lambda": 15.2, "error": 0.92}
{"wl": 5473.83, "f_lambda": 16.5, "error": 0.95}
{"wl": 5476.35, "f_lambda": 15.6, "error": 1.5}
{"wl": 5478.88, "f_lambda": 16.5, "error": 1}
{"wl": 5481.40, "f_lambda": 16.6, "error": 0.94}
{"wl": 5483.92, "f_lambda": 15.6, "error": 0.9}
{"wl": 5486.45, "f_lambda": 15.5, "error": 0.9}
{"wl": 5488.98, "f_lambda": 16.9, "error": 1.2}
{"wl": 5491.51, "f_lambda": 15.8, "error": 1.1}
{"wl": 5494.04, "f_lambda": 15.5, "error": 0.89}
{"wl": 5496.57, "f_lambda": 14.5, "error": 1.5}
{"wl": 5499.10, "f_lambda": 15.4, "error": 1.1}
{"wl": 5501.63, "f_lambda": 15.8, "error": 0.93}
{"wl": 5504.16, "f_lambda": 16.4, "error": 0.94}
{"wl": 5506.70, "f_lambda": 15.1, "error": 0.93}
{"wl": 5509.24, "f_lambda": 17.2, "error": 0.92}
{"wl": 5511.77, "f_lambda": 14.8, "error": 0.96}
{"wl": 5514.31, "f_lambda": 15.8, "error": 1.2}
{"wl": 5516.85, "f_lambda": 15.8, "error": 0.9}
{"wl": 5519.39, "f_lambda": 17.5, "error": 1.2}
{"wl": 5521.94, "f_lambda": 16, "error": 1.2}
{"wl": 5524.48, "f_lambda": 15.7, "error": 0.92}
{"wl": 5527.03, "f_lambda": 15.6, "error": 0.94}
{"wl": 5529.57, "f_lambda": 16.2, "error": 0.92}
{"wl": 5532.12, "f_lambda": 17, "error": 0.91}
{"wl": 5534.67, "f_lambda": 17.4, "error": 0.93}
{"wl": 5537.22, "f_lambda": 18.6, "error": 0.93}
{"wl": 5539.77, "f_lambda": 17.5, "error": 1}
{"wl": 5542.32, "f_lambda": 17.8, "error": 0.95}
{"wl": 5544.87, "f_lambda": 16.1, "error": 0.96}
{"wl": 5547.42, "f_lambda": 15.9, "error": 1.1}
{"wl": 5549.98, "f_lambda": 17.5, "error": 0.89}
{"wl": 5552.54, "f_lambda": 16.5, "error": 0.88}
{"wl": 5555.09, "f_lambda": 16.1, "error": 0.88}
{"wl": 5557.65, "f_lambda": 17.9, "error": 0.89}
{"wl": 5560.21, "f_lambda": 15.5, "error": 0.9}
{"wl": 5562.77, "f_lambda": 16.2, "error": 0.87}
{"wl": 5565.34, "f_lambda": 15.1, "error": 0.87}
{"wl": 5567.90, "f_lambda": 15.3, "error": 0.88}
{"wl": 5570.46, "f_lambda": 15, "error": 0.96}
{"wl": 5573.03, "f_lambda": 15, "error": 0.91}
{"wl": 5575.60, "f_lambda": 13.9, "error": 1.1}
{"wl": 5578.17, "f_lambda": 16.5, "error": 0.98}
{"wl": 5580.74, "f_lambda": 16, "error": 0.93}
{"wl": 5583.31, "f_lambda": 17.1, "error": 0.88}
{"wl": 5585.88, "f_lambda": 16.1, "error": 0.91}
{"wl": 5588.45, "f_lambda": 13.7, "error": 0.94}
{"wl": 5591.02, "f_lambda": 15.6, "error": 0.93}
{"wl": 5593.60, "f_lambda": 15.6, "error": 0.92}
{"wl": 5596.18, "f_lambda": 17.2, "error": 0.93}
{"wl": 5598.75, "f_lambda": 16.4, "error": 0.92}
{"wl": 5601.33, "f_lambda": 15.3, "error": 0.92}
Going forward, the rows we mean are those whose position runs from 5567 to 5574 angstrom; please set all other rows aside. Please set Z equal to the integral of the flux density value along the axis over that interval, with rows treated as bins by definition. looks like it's 106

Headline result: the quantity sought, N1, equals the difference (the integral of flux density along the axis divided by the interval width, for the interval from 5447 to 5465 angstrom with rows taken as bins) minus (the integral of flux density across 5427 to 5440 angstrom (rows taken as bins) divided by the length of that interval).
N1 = 1.0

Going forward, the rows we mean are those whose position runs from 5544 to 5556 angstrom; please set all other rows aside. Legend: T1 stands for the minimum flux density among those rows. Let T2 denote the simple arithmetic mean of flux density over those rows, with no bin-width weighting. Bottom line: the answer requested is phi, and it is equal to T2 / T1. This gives 1.03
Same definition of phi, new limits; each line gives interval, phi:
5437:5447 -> 1.04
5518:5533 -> 1.05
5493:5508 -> 1.07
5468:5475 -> 1.06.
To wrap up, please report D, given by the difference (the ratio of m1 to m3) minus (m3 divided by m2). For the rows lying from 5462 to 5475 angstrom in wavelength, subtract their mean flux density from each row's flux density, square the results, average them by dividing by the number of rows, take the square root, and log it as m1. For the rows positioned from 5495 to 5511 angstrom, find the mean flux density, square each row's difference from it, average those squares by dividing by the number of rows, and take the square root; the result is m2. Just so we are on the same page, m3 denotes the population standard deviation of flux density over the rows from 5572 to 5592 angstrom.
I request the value -0.6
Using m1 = 0.73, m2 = 0.88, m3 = 1.13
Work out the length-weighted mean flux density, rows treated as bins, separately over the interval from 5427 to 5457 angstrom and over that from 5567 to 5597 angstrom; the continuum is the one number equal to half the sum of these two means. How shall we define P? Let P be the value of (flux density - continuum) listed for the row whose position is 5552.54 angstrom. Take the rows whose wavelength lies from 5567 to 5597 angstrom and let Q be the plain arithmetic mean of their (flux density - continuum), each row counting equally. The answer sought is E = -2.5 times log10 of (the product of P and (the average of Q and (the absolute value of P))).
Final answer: 1.2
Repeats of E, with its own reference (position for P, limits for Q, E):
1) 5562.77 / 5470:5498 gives 1.8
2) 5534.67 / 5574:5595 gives -0.4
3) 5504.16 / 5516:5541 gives 0.4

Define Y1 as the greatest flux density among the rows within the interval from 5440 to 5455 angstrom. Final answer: 17.8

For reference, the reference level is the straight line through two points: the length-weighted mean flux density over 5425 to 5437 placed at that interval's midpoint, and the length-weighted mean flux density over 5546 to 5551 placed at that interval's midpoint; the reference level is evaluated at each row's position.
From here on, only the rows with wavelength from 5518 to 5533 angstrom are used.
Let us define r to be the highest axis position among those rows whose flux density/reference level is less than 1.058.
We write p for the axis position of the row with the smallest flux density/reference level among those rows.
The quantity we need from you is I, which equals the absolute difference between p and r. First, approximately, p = 5527.03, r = 5532.12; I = 5.1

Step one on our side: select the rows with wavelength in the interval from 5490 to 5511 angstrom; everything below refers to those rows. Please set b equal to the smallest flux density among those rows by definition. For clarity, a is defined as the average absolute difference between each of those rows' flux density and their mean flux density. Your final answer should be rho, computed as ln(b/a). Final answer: 3.2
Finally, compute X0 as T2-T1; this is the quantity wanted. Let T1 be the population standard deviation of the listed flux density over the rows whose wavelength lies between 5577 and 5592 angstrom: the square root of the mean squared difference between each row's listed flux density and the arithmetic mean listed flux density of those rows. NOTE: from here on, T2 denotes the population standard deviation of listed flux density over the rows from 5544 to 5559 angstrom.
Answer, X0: -0.30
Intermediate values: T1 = 1.06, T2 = 0.76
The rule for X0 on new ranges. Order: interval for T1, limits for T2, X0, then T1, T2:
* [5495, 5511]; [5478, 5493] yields -0.34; 0.88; 0.54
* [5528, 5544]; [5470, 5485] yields -0.18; 0.73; 0.55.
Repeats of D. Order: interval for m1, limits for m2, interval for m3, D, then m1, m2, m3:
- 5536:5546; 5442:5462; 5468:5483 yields 0.7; 0.90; 0.72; 0.59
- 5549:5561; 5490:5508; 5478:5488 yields 0.9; 0.89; 0.56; 0.50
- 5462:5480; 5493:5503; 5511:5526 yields -0.8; 0.67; 0.48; 0.80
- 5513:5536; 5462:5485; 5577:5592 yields -1.0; 0.71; 0.63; 1.06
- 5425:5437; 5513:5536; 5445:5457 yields -0.4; 0.66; 0.71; 0.84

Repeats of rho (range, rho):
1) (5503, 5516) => 3.0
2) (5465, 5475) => 3.0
